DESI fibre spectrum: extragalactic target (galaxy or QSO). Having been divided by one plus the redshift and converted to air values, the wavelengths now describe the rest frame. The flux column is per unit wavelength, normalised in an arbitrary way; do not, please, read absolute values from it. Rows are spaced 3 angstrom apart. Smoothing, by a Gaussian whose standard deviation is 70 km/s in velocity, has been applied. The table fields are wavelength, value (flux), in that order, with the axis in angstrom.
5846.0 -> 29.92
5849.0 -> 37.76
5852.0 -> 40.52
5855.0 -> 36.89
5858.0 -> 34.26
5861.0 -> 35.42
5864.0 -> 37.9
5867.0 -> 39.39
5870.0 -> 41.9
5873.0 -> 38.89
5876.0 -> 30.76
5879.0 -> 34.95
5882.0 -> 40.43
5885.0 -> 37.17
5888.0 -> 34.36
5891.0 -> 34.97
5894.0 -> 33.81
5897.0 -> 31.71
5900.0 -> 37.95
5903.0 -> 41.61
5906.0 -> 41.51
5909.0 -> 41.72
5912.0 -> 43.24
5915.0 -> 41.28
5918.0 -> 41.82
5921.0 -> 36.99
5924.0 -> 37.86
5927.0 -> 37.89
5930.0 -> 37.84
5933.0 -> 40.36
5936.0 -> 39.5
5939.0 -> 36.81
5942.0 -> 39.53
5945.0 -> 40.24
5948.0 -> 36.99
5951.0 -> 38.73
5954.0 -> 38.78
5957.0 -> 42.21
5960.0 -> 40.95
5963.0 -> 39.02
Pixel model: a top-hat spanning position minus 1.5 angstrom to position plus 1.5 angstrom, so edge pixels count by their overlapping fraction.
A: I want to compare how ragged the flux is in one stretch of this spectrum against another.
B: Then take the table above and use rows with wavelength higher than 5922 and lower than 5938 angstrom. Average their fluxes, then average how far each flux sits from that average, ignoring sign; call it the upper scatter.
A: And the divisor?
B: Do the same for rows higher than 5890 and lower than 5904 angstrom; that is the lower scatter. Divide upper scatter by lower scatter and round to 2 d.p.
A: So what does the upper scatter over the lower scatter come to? 0.33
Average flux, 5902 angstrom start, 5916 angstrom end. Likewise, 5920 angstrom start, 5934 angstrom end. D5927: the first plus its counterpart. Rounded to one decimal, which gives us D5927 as 80.1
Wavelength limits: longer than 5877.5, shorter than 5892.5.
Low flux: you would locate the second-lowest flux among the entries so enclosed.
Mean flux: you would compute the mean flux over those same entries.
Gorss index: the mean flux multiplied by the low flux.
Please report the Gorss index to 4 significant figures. 1271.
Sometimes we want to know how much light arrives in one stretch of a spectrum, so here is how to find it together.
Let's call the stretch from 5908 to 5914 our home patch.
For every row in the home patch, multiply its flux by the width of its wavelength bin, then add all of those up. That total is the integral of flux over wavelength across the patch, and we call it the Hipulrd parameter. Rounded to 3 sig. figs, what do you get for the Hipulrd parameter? 255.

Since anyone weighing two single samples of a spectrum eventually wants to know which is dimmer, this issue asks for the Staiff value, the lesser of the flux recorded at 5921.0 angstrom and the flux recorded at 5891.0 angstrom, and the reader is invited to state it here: 35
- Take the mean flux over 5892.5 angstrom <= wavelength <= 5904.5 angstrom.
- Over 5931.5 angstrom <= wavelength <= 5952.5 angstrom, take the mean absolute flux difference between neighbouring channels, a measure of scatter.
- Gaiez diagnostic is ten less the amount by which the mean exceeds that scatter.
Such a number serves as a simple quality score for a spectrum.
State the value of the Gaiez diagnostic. -24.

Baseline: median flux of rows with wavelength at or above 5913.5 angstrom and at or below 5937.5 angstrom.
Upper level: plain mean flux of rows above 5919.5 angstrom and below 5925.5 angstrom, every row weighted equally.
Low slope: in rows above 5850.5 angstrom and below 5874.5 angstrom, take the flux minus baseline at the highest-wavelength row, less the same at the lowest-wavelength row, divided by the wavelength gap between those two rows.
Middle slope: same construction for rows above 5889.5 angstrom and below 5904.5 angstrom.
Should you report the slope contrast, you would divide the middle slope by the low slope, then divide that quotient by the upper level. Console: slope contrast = -0.19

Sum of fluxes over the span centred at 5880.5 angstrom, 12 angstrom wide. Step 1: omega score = 143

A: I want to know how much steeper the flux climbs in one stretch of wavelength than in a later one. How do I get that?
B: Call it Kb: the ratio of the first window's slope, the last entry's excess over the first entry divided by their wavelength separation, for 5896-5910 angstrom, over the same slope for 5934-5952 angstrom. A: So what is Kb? -16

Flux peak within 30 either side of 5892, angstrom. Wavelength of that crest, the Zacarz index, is 5912.0 angstrom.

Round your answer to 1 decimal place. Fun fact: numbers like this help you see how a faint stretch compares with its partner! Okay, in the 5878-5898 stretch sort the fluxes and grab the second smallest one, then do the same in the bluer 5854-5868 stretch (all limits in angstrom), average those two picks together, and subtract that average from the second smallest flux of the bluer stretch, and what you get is 0.8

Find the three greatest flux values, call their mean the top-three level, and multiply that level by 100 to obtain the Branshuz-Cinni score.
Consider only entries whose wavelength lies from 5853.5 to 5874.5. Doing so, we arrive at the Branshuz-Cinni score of 4006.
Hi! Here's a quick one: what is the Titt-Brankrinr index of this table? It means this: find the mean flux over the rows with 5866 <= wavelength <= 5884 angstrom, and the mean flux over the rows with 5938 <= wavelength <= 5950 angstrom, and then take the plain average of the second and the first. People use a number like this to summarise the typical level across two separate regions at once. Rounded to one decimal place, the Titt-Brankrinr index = 38.1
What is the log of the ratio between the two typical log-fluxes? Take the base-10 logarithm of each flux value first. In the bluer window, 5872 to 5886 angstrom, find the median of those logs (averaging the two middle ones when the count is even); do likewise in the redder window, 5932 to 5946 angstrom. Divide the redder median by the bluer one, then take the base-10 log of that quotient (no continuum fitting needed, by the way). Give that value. 0.007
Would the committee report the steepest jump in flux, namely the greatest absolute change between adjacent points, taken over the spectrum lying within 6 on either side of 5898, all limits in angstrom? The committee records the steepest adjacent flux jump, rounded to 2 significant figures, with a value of 6.2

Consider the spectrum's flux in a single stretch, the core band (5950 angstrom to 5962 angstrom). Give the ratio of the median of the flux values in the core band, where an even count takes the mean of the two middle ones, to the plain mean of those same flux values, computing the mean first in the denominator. 0.992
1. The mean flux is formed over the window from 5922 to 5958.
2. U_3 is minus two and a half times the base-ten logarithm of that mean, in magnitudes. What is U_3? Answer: -3.97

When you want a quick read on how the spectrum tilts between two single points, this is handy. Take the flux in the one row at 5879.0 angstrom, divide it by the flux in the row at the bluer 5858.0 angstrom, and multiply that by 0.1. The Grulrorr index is 0.102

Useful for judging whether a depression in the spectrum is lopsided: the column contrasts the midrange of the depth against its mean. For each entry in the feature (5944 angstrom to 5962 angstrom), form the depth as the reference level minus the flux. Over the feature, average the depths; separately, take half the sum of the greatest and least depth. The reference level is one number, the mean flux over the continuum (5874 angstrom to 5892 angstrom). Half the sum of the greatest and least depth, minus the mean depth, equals 0.0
